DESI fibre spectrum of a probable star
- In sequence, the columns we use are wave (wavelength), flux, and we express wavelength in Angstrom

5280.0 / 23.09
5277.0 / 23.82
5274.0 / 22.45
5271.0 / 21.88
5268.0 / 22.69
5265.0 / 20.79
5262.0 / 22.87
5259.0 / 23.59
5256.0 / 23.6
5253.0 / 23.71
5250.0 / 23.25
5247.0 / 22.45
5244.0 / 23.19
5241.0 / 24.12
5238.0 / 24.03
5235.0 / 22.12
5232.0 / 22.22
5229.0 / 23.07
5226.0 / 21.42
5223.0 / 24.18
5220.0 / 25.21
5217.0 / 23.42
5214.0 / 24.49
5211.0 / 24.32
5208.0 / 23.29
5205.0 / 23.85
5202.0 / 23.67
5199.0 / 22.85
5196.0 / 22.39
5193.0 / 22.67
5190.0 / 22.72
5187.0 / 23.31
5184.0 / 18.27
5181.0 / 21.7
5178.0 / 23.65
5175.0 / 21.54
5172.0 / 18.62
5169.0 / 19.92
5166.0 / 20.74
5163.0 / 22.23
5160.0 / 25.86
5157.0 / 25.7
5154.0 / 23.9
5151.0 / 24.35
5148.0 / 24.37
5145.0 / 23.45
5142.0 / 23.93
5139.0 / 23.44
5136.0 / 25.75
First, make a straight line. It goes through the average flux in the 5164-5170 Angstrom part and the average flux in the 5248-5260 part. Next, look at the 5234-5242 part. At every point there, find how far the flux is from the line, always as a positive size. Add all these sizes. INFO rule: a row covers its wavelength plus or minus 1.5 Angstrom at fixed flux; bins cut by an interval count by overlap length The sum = 2.9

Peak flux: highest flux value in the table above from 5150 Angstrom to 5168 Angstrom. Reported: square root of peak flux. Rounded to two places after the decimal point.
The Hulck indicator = 5.09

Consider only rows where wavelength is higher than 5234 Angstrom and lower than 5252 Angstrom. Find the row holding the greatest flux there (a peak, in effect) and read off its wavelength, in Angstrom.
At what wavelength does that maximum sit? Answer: 5241.0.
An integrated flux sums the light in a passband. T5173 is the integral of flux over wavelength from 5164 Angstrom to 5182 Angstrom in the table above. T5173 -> 379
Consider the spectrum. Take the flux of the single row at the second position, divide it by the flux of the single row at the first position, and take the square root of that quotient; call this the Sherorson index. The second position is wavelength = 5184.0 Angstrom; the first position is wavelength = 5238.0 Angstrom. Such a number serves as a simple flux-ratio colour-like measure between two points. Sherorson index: 0.87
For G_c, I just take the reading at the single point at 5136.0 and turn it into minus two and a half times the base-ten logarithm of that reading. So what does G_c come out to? -3.53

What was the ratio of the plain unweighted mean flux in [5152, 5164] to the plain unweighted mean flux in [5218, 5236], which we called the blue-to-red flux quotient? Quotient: 1.06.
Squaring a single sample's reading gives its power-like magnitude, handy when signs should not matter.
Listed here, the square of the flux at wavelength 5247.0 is 504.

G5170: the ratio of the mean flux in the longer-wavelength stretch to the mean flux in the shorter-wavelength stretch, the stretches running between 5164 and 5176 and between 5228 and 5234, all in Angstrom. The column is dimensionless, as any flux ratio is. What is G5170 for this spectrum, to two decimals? 1.12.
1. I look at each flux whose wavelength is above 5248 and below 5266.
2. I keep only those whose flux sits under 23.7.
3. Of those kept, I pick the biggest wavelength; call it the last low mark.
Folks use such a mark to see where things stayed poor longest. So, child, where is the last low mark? 5265.0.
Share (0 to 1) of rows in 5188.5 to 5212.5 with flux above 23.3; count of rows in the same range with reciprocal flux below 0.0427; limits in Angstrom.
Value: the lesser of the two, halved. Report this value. 0.19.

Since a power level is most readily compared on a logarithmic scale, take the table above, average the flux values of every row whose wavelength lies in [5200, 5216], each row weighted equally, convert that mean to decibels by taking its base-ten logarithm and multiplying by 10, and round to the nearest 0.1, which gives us 13.8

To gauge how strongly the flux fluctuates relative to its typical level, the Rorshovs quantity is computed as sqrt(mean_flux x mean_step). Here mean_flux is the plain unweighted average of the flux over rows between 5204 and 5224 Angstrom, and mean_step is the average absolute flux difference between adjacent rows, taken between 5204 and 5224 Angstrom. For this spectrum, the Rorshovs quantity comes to 4.8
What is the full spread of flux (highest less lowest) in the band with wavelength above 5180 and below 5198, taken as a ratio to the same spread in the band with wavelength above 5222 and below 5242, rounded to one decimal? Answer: 1.8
